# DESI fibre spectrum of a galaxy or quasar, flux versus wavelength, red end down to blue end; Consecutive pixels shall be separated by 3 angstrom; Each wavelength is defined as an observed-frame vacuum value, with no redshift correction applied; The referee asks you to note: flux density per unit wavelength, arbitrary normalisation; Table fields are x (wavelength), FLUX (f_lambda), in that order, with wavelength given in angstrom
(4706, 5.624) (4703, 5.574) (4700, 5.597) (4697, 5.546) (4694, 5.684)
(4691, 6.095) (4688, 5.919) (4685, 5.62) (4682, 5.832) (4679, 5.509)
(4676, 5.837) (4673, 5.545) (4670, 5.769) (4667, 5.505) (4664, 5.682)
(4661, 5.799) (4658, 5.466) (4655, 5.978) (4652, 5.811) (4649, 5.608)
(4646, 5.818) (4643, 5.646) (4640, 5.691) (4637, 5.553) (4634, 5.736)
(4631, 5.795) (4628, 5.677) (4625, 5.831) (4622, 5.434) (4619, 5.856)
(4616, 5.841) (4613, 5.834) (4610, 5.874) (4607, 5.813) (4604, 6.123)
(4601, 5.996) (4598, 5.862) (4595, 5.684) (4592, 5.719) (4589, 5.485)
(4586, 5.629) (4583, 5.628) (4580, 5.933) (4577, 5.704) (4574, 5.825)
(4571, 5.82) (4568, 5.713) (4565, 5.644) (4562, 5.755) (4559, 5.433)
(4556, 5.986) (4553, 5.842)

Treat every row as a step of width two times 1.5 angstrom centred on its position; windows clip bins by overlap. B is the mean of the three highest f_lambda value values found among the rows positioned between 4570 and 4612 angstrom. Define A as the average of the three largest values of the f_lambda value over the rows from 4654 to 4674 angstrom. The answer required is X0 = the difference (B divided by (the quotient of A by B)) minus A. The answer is 0.3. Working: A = 5.85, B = 6.02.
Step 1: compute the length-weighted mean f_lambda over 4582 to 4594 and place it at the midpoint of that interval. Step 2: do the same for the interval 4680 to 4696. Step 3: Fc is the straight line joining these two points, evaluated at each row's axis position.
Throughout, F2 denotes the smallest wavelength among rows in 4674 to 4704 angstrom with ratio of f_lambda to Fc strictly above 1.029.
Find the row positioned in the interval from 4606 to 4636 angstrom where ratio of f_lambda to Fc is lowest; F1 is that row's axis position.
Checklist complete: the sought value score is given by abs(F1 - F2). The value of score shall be 69 angstrom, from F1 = 4622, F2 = 4691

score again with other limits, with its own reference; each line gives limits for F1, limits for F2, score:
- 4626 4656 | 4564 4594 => 66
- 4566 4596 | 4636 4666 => 66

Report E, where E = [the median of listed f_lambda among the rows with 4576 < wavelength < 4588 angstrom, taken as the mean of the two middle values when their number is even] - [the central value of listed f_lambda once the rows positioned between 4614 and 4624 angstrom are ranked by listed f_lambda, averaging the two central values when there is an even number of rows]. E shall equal -0.17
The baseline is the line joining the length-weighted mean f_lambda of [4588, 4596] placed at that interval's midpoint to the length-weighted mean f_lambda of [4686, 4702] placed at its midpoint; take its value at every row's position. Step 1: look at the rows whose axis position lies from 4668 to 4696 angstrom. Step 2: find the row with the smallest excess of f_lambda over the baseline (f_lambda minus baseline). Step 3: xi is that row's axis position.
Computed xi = 4679 angstrom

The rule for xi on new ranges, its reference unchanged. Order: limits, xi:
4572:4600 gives 4589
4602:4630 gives 4622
